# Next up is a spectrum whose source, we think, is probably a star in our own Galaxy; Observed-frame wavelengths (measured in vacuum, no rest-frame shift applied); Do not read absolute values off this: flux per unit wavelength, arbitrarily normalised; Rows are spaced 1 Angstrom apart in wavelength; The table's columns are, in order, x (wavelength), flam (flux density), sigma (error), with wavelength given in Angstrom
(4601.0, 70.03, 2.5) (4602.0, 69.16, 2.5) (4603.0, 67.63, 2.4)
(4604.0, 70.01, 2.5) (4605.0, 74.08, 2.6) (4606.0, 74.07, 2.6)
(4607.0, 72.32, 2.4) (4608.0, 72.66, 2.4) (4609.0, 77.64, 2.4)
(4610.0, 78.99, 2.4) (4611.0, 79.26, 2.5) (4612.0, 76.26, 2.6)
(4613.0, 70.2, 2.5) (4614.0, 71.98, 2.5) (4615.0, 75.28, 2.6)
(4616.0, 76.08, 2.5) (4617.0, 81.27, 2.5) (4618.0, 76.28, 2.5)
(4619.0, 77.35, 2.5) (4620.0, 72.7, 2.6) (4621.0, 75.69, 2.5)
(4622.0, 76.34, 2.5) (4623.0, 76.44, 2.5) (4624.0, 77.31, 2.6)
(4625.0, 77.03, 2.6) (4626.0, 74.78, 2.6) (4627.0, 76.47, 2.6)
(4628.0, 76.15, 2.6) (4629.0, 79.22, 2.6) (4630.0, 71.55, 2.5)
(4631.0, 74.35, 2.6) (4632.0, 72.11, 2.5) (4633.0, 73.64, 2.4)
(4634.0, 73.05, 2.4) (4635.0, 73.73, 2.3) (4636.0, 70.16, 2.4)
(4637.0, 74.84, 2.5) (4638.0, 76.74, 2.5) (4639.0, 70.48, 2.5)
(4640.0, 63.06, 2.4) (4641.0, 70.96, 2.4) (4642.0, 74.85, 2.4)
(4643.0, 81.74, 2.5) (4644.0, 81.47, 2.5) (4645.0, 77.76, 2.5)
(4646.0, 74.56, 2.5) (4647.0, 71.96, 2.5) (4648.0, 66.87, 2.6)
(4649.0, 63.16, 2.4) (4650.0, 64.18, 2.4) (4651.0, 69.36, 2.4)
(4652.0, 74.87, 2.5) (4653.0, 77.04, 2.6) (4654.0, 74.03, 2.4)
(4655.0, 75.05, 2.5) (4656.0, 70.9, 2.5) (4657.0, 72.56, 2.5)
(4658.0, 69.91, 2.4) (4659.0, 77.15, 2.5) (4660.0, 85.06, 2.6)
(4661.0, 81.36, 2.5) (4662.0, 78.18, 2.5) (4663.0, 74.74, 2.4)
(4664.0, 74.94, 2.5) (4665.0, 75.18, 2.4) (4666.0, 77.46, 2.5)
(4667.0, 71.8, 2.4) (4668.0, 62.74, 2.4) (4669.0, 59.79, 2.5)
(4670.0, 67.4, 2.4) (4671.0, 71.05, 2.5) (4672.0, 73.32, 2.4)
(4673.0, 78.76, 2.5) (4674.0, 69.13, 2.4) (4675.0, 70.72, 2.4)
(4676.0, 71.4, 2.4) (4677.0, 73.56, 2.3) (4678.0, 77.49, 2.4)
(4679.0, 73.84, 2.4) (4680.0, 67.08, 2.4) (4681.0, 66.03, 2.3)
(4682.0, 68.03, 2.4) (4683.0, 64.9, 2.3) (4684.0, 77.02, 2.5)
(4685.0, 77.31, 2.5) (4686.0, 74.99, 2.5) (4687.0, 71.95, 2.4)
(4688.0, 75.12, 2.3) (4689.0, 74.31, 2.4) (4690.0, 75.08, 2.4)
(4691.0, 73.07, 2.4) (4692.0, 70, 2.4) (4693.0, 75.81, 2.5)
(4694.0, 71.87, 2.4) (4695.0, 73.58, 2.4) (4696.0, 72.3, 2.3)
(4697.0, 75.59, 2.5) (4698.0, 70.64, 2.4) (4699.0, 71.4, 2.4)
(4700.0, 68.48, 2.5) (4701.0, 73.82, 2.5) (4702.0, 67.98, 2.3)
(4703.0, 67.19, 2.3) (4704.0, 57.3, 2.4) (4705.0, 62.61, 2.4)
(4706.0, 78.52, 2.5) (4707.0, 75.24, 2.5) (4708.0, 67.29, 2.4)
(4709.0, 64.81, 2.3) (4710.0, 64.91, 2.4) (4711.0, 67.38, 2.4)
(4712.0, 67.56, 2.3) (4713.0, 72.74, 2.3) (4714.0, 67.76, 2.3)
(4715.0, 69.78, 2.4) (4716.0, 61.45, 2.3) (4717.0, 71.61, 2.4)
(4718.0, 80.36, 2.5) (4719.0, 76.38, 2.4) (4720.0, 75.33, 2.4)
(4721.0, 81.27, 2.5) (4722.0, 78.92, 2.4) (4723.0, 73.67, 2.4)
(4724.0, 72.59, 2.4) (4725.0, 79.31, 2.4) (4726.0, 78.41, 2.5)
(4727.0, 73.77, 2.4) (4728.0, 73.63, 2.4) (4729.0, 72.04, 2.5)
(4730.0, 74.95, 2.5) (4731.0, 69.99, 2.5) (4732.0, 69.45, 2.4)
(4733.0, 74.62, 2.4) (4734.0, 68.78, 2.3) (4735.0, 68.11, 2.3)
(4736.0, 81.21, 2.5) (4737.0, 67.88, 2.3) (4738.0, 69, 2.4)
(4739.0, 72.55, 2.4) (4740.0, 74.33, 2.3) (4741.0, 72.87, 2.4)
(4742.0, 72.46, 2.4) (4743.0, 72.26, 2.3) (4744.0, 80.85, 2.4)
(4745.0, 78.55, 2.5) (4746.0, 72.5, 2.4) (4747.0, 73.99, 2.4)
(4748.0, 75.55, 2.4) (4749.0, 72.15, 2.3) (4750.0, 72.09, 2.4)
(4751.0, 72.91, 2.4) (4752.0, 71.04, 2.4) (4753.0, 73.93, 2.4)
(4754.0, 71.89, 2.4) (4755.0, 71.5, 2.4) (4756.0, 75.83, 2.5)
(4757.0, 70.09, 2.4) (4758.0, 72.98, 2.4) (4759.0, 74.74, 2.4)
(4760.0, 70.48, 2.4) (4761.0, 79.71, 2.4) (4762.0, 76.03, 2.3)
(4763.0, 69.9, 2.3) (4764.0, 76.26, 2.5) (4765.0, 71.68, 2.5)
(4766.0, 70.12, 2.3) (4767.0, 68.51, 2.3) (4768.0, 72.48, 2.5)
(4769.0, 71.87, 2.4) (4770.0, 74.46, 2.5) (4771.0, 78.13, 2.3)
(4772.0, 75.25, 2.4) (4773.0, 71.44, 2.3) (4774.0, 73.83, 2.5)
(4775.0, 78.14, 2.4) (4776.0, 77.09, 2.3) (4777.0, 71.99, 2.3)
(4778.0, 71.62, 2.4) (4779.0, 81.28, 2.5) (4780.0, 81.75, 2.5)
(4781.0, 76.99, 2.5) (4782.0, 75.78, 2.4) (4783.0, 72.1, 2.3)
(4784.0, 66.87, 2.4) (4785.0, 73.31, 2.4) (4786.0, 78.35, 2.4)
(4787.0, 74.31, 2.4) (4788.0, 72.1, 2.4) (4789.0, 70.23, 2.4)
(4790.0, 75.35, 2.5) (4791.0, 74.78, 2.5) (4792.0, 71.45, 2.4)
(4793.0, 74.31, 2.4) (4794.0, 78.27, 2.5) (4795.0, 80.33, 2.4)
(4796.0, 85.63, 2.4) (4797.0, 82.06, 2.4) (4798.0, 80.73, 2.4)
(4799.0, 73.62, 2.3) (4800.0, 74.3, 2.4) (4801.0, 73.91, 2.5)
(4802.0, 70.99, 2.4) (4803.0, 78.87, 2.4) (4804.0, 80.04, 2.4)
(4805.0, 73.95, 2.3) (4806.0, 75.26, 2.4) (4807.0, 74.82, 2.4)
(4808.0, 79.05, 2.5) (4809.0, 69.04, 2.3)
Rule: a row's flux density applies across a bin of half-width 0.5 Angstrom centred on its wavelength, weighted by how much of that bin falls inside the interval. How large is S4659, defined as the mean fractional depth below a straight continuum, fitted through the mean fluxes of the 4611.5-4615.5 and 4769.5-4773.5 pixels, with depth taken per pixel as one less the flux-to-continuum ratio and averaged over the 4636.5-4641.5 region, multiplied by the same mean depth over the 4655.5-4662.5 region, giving -0.0012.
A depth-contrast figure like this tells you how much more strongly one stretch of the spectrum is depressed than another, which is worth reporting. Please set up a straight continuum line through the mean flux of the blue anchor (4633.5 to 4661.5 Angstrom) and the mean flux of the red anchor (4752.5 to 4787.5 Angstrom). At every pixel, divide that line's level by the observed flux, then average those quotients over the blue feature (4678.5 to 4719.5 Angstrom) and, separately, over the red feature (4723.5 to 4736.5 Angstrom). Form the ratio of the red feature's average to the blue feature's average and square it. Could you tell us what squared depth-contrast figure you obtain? 0.925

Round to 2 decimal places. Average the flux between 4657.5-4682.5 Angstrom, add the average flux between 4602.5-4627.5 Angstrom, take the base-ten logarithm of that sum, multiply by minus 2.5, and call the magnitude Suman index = -5.42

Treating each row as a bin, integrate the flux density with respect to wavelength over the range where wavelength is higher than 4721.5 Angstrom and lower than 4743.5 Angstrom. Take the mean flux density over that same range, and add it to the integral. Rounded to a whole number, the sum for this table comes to 1684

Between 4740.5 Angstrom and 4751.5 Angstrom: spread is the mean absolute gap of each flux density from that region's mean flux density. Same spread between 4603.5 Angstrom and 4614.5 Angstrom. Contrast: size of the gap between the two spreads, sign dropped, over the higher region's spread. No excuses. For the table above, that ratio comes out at 0.20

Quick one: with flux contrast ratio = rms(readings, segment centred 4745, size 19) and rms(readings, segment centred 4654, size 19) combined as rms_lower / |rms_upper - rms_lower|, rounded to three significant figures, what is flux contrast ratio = 477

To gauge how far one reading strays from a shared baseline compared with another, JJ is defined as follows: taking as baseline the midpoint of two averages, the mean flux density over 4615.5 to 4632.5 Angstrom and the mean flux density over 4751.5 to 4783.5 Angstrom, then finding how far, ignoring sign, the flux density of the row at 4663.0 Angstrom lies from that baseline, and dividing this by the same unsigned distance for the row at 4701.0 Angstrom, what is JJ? 0.2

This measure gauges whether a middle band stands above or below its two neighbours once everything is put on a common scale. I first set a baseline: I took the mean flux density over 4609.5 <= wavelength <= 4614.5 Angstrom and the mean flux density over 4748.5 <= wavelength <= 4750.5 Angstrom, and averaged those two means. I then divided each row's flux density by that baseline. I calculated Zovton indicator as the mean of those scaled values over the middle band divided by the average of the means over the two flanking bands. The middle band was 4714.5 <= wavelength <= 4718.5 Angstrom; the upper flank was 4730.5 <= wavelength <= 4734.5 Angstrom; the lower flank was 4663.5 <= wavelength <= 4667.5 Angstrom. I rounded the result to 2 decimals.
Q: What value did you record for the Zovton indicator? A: 0.97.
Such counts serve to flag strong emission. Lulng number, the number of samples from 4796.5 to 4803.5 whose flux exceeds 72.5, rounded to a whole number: 6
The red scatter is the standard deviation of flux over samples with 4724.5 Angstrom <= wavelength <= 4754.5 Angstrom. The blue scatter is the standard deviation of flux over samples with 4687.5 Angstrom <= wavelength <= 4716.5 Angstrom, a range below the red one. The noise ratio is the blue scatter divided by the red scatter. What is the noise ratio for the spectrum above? 1.4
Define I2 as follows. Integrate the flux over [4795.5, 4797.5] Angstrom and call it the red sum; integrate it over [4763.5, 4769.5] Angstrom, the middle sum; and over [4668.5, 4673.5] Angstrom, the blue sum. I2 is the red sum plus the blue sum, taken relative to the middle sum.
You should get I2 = 1.2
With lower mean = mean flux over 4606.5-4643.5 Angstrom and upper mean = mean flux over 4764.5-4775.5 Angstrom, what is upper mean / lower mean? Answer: 0.98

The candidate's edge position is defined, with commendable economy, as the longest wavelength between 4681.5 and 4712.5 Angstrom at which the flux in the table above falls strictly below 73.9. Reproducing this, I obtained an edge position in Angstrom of 4712.0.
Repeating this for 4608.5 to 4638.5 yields 4636.0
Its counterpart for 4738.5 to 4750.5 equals 4750.0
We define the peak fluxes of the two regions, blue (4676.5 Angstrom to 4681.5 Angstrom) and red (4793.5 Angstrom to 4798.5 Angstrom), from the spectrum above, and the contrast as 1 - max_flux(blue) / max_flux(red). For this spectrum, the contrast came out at 0.10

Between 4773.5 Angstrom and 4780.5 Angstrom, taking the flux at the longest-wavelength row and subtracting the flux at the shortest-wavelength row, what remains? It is 8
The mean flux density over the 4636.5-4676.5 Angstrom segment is 72.9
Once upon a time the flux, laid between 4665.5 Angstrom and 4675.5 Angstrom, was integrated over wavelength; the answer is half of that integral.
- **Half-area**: 351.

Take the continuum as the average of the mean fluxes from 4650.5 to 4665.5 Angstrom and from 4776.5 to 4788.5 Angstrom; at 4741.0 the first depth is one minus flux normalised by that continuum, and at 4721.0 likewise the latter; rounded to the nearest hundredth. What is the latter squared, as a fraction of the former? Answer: 0.24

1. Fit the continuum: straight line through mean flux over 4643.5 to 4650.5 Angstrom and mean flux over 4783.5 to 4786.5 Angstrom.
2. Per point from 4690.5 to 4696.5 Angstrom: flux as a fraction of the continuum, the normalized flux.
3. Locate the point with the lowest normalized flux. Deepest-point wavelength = 4692.0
